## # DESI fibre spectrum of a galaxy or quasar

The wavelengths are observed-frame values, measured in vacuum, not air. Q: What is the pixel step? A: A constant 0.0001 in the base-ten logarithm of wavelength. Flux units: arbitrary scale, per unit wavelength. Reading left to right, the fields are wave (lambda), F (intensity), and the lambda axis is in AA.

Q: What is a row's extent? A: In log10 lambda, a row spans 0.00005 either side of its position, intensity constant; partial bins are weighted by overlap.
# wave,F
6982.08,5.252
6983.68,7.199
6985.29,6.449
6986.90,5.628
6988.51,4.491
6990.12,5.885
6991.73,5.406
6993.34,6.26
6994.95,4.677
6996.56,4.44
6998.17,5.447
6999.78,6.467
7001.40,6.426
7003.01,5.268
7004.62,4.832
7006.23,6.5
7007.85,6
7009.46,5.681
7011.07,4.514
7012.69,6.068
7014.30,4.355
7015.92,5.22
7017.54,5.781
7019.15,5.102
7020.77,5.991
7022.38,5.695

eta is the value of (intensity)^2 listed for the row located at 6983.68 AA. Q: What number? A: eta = 52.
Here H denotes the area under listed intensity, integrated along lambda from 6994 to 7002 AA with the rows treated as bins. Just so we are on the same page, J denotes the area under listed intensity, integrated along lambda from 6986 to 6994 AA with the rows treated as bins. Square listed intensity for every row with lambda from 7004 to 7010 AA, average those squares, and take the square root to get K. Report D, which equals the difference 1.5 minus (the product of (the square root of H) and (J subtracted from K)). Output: 256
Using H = 43.8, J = 44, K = 5.79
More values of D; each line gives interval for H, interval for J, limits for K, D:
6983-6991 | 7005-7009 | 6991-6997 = 132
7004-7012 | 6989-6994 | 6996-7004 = 155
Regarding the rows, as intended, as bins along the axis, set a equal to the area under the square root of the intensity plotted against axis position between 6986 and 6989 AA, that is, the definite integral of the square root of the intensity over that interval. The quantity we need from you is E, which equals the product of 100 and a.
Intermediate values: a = 6.80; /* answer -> 680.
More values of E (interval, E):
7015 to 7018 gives 696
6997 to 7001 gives 966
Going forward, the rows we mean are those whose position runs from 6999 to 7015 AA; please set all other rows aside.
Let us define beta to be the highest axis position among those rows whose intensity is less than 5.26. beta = 7014.30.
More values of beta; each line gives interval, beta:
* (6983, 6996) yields 6994.95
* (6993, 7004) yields 6996.56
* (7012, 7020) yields 7019.15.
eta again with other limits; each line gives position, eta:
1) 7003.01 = 28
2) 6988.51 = 20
